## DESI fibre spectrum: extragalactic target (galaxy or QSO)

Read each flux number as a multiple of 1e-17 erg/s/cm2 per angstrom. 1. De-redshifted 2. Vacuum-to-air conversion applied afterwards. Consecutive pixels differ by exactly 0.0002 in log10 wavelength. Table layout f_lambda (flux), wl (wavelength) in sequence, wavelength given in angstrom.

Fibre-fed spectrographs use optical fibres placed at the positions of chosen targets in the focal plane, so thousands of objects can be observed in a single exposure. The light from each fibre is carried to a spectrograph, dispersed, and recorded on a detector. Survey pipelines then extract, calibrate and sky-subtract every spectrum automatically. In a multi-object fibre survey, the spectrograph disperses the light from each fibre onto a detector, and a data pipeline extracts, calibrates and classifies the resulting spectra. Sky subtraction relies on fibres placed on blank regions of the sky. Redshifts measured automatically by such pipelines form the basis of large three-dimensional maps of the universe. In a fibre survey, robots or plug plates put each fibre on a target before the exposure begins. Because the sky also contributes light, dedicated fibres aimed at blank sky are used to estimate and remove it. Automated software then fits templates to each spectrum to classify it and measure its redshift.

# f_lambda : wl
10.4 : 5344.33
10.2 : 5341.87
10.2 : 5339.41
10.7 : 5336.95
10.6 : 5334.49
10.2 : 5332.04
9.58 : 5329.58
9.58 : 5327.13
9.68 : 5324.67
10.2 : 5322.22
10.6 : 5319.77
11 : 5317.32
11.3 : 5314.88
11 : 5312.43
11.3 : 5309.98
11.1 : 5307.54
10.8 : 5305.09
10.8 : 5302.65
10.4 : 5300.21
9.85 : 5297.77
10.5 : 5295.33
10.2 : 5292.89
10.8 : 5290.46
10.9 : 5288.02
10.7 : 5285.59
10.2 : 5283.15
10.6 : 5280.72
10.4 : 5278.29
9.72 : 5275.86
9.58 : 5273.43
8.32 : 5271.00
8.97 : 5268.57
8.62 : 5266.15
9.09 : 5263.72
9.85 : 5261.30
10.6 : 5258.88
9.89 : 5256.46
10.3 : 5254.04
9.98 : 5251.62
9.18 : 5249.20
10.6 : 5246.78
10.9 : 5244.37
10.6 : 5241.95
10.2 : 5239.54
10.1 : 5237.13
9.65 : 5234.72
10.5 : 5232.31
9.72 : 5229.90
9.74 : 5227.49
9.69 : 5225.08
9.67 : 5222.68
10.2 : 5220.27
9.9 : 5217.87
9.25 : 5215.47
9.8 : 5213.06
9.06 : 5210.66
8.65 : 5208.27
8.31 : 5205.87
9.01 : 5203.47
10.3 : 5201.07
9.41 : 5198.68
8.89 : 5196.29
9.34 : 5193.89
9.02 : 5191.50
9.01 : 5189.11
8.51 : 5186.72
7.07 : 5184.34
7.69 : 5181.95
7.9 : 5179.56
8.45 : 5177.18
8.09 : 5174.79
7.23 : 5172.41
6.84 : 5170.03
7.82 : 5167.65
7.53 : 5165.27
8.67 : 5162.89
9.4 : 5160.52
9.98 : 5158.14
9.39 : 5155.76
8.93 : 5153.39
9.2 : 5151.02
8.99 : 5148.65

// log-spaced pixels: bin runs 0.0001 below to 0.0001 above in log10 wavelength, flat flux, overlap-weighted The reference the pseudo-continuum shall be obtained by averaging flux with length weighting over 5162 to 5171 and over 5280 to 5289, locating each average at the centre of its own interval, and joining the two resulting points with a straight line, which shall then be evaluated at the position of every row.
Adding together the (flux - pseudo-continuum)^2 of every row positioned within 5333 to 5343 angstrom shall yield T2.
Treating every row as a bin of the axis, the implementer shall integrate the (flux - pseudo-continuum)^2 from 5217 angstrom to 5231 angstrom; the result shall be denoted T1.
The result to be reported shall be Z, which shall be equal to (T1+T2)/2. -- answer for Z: 9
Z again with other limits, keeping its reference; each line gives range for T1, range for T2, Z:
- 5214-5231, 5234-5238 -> 5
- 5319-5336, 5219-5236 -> 25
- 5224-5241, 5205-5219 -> 5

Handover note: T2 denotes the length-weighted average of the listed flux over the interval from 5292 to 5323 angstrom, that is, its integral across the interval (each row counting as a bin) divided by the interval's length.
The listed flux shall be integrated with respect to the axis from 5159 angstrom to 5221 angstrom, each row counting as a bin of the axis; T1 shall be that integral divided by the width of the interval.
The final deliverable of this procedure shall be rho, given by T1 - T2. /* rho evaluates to -2.0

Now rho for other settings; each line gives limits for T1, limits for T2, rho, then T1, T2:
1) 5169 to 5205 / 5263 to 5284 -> -1.0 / 8.5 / 9.5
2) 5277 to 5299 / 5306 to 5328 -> -0.2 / 10.5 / 10.7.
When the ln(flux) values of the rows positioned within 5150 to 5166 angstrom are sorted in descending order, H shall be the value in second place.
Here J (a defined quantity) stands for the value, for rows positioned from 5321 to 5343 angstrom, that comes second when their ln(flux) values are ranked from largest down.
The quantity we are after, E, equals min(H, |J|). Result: 2.24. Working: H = 2.24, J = 2.36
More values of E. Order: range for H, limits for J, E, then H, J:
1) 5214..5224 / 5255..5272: 2.29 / 2.29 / 2.29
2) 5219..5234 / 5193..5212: 2.24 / 2.32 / 2.24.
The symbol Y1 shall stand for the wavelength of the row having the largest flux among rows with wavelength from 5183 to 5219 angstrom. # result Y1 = 5201.07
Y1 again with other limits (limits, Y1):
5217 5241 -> 5232.31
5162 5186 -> 5162.89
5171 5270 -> 5244.37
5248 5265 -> 5258.88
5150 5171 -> 5158.14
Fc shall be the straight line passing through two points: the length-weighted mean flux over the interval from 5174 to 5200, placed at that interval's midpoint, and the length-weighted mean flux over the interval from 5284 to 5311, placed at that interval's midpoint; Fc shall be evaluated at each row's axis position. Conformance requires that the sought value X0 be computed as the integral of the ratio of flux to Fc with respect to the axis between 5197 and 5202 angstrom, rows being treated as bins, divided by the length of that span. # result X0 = 1.11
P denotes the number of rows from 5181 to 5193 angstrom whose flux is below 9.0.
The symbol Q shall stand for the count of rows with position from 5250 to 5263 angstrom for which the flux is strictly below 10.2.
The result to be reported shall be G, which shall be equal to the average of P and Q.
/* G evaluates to 3.0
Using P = 3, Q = 3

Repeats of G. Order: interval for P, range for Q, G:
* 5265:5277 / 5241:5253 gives 2.5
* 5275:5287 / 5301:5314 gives 0.0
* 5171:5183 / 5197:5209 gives 4.5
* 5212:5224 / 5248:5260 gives 1.5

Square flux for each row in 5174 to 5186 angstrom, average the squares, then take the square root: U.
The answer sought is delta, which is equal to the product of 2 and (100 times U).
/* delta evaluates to 1571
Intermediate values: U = 7.9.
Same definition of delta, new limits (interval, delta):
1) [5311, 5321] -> 2196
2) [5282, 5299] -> 2091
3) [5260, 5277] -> 1836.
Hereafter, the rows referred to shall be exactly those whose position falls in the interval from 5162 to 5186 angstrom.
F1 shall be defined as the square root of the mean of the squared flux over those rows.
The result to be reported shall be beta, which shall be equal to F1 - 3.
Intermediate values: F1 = 7.7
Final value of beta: 4.7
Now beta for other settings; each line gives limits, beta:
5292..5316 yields 7.7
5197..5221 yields 6.4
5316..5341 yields 7.2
